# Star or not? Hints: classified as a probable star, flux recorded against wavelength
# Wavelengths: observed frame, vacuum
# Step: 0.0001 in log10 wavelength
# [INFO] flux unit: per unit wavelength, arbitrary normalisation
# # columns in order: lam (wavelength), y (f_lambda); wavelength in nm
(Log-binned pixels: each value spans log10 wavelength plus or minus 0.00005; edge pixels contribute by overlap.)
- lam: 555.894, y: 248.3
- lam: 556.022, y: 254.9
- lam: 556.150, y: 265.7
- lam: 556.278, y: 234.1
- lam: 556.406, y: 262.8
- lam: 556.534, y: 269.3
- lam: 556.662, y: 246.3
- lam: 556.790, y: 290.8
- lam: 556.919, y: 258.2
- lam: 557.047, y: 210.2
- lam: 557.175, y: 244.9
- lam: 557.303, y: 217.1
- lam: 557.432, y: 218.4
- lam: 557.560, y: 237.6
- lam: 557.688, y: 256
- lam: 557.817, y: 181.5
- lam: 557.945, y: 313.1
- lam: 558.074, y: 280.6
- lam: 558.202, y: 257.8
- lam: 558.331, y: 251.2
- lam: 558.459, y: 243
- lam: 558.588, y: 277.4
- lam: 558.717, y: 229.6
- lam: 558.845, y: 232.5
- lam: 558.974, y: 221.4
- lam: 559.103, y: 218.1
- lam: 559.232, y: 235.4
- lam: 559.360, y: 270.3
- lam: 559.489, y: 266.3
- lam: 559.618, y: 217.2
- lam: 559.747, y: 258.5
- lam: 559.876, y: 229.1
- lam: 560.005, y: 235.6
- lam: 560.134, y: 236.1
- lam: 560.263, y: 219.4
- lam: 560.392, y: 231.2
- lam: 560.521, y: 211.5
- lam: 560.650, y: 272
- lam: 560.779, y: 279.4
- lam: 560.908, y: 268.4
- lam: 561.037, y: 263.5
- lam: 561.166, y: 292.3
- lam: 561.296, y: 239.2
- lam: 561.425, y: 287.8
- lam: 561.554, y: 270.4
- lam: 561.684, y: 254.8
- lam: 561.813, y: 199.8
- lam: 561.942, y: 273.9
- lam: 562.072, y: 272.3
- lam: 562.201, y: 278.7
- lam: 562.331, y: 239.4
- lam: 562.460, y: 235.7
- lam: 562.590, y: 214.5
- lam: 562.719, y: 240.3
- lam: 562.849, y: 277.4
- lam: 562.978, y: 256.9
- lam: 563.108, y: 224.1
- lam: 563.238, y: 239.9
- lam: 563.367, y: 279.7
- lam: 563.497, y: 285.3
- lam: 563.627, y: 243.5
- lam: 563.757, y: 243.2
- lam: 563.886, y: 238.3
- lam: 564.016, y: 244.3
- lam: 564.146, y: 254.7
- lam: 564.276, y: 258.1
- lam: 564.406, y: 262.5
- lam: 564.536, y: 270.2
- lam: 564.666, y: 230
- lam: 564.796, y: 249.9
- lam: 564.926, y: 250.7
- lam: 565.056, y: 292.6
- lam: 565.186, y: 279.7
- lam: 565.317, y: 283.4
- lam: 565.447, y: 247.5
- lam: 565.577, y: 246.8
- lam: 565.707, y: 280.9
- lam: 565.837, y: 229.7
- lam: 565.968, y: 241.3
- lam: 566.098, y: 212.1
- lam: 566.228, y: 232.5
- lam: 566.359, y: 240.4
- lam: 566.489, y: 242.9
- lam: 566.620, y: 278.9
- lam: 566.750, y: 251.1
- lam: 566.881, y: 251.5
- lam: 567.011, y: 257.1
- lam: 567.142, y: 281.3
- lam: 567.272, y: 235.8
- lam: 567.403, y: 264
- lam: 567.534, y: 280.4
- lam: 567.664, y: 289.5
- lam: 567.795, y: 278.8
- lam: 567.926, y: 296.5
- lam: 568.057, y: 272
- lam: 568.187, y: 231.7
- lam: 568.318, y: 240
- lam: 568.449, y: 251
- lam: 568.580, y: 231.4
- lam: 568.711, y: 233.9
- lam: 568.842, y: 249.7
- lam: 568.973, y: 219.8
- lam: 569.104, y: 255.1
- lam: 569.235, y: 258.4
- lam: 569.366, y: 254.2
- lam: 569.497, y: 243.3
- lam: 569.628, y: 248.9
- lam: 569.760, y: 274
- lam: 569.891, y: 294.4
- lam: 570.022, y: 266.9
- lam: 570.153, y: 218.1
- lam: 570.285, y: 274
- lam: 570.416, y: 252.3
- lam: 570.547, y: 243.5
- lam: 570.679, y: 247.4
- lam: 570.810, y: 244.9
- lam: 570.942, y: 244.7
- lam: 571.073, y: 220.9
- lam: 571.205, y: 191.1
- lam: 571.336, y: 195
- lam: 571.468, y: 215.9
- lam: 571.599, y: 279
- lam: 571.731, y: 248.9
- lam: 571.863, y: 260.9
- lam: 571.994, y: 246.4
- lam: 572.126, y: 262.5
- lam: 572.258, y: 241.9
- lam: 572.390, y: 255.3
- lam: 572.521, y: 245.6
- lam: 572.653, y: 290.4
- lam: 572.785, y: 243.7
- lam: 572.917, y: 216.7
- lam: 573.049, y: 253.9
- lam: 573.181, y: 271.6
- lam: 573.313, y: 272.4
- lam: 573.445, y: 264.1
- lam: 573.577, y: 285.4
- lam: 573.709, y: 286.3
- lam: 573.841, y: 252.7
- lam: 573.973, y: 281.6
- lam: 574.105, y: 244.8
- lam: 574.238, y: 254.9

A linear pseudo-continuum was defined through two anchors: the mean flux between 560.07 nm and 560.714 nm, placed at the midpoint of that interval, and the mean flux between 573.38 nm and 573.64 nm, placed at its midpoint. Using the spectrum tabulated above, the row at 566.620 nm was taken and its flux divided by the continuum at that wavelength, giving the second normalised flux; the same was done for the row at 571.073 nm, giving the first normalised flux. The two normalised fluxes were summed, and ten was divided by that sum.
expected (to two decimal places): 5.19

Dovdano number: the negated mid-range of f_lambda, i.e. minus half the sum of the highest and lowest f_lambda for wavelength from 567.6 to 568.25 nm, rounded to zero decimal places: -264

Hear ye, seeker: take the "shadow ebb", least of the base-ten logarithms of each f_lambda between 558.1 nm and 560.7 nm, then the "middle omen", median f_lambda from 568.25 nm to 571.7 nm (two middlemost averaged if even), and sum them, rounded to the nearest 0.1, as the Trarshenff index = 248.5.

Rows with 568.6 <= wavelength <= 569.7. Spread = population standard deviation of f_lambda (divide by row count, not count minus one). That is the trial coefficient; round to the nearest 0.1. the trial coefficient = 12.1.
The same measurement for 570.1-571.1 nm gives 16.5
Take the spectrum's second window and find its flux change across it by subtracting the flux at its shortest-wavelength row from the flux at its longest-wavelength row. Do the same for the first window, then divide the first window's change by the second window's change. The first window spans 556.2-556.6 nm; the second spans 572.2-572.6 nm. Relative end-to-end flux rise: 9.5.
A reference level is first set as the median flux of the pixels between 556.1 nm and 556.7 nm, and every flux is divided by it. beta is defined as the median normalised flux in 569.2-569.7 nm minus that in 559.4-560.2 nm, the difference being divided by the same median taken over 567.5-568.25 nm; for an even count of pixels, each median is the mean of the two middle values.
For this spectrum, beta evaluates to 0.06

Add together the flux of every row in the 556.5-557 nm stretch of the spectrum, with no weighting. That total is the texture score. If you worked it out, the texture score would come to 1065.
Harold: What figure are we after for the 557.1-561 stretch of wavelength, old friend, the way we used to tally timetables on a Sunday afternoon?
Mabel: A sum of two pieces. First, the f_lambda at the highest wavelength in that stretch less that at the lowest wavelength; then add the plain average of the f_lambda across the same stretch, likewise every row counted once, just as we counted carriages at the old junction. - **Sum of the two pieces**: 267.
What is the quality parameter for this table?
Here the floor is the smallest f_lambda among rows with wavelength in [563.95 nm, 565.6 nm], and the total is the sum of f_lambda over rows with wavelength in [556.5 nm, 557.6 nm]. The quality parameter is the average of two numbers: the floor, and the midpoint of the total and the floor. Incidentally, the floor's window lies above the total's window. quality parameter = 721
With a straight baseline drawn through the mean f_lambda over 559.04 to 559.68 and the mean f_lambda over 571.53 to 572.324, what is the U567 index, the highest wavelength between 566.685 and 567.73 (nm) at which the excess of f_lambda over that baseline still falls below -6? 567.272 nm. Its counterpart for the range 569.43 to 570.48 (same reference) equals 570.153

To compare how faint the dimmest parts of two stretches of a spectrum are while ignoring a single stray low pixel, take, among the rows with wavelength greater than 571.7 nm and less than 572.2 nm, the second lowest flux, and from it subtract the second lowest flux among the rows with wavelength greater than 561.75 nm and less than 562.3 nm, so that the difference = -23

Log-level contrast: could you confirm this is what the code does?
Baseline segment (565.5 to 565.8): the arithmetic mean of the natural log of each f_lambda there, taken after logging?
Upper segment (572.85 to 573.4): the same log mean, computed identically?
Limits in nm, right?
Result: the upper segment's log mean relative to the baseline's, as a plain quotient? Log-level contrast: 0.993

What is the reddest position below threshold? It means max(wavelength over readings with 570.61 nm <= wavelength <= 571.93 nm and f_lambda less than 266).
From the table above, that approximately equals 571.863 nm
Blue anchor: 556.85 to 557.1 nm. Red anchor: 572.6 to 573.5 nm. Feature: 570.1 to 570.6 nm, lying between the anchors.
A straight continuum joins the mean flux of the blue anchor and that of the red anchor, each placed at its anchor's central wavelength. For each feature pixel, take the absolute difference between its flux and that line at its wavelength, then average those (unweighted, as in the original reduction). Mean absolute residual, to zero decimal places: 17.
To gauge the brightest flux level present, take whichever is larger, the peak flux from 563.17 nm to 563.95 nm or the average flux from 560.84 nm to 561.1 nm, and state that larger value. 285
